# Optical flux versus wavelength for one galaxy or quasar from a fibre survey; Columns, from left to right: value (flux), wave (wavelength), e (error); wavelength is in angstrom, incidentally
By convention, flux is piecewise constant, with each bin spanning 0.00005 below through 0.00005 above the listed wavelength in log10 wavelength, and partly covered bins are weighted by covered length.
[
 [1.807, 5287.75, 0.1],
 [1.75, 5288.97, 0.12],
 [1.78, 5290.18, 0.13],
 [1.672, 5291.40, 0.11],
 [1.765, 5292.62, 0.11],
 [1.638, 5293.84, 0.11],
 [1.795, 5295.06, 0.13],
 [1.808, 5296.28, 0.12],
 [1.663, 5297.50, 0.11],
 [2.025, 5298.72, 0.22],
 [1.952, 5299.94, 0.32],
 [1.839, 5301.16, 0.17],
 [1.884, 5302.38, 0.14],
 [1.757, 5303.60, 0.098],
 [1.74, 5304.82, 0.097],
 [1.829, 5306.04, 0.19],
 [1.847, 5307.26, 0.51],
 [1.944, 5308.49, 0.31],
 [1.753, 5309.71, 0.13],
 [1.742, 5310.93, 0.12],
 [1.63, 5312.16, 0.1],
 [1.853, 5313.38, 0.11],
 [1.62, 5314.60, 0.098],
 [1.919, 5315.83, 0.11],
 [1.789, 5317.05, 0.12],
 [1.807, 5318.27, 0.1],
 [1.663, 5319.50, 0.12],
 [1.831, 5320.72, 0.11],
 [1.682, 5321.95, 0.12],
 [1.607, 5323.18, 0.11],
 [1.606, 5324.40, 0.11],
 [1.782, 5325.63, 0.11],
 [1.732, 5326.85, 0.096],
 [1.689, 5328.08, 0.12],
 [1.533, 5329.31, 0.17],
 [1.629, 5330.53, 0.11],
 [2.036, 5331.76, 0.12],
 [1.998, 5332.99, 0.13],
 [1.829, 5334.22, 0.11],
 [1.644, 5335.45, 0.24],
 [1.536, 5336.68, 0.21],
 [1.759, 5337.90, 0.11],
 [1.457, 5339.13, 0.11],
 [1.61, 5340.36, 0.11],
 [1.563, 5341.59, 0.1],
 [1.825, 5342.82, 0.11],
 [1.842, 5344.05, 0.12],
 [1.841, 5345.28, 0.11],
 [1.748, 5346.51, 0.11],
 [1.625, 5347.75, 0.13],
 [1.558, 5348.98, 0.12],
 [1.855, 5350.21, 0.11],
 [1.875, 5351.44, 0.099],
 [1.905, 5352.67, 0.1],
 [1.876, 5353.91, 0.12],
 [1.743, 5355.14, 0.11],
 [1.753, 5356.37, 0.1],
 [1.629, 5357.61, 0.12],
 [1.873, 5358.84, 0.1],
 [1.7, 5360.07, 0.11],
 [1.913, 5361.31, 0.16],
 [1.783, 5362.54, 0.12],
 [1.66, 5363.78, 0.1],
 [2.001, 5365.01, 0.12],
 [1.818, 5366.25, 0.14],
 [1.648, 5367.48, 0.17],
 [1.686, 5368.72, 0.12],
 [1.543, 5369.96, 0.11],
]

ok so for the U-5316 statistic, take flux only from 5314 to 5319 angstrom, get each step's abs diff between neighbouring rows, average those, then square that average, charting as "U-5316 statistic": 0.022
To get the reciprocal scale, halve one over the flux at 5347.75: 0.308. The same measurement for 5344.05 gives 0.271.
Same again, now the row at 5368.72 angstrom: 0.297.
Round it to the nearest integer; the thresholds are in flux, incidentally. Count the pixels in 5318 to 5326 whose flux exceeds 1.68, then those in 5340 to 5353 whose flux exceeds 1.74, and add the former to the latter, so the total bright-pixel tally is 11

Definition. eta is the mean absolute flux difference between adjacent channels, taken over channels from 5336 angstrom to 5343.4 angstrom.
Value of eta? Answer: 0.197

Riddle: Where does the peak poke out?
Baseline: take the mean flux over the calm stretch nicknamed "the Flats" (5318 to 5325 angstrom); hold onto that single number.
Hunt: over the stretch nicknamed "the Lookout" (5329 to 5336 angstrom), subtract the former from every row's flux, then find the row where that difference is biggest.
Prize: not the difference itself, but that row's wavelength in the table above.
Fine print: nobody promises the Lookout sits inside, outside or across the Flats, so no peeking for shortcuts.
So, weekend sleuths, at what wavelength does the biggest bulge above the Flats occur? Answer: 5331.76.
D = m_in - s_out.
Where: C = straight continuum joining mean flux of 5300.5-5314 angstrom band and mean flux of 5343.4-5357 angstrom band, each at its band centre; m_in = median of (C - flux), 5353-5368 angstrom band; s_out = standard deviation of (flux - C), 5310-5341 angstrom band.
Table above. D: -0.13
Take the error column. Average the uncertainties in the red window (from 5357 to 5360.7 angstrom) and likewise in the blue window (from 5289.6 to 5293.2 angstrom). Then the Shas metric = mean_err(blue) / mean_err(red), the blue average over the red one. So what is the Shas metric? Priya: 1.1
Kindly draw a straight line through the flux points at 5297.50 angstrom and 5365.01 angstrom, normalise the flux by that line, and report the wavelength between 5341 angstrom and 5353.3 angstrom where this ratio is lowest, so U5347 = 5348.98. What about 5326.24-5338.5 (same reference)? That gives 5336.68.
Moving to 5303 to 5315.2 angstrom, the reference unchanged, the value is 5314.60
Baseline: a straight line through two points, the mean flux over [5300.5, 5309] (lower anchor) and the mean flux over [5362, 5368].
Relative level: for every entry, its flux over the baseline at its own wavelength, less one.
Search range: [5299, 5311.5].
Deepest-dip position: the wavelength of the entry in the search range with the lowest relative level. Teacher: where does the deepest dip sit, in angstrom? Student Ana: 5304.82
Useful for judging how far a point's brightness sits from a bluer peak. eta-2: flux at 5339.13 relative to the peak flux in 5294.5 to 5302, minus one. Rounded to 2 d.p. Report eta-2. -0.28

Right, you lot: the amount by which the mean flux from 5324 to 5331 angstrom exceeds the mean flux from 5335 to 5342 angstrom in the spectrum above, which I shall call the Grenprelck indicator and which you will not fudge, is 0.07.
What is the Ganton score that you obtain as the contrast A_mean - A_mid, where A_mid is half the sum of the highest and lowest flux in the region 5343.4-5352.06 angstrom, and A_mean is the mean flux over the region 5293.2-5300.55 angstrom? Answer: 0.10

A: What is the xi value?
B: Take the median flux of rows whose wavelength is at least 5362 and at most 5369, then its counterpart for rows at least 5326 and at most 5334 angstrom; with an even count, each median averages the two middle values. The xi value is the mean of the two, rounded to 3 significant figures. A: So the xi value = 1.72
